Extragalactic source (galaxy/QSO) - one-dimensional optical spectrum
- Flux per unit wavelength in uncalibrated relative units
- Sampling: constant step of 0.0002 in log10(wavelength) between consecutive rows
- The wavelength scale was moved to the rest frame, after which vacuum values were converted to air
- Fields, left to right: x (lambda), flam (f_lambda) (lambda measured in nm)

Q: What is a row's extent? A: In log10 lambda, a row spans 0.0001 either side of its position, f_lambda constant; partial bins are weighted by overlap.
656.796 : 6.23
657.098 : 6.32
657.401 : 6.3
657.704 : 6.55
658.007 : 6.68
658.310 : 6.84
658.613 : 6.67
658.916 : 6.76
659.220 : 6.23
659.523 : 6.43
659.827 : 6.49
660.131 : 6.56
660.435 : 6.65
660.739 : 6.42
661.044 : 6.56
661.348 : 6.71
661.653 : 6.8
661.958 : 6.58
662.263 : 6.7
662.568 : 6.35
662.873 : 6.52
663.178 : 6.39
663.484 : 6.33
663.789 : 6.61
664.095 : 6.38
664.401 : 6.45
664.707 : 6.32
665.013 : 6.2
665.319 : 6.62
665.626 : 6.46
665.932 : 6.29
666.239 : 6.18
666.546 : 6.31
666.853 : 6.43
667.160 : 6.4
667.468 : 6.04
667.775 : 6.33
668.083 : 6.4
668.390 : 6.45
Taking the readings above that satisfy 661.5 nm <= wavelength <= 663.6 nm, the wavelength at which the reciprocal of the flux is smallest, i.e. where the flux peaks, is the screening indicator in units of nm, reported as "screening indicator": 661.653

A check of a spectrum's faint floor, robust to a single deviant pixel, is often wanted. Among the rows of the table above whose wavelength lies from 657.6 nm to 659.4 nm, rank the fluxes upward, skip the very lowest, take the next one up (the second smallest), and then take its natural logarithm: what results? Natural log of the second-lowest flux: 1.879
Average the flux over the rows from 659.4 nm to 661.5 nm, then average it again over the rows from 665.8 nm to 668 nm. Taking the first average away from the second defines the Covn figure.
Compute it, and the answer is -0.26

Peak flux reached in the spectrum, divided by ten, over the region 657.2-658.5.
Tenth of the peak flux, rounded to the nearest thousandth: 0.684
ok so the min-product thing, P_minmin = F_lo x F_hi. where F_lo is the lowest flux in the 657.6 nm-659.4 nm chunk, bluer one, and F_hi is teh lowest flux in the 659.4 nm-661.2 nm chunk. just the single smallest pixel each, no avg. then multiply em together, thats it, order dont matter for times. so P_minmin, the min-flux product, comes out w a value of 40.0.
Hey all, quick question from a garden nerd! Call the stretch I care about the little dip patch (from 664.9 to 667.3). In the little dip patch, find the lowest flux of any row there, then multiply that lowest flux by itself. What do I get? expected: 38.2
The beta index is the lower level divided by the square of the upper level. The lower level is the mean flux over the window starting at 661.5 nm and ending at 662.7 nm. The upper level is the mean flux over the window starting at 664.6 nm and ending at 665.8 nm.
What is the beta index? 0.161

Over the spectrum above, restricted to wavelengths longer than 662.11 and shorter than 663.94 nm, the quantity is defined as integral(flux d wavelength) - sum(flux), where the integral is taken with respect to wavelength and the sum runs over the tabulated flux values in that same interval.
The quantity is -27.0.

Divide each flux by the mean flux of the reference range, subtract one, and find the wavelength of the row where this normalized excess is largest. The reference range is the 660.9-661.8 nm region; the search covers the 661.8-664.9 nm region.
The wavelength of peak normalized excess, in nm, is 662.263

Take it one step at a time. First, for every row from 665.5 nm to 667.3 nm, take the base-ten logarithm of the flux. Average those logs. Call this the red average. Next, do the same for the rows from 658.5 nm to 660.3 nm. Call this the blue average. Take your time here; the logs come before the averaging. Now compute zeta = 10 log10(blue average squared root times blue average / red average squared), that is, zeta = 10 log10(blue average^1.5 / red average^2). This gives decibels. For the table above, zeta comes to 0.574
